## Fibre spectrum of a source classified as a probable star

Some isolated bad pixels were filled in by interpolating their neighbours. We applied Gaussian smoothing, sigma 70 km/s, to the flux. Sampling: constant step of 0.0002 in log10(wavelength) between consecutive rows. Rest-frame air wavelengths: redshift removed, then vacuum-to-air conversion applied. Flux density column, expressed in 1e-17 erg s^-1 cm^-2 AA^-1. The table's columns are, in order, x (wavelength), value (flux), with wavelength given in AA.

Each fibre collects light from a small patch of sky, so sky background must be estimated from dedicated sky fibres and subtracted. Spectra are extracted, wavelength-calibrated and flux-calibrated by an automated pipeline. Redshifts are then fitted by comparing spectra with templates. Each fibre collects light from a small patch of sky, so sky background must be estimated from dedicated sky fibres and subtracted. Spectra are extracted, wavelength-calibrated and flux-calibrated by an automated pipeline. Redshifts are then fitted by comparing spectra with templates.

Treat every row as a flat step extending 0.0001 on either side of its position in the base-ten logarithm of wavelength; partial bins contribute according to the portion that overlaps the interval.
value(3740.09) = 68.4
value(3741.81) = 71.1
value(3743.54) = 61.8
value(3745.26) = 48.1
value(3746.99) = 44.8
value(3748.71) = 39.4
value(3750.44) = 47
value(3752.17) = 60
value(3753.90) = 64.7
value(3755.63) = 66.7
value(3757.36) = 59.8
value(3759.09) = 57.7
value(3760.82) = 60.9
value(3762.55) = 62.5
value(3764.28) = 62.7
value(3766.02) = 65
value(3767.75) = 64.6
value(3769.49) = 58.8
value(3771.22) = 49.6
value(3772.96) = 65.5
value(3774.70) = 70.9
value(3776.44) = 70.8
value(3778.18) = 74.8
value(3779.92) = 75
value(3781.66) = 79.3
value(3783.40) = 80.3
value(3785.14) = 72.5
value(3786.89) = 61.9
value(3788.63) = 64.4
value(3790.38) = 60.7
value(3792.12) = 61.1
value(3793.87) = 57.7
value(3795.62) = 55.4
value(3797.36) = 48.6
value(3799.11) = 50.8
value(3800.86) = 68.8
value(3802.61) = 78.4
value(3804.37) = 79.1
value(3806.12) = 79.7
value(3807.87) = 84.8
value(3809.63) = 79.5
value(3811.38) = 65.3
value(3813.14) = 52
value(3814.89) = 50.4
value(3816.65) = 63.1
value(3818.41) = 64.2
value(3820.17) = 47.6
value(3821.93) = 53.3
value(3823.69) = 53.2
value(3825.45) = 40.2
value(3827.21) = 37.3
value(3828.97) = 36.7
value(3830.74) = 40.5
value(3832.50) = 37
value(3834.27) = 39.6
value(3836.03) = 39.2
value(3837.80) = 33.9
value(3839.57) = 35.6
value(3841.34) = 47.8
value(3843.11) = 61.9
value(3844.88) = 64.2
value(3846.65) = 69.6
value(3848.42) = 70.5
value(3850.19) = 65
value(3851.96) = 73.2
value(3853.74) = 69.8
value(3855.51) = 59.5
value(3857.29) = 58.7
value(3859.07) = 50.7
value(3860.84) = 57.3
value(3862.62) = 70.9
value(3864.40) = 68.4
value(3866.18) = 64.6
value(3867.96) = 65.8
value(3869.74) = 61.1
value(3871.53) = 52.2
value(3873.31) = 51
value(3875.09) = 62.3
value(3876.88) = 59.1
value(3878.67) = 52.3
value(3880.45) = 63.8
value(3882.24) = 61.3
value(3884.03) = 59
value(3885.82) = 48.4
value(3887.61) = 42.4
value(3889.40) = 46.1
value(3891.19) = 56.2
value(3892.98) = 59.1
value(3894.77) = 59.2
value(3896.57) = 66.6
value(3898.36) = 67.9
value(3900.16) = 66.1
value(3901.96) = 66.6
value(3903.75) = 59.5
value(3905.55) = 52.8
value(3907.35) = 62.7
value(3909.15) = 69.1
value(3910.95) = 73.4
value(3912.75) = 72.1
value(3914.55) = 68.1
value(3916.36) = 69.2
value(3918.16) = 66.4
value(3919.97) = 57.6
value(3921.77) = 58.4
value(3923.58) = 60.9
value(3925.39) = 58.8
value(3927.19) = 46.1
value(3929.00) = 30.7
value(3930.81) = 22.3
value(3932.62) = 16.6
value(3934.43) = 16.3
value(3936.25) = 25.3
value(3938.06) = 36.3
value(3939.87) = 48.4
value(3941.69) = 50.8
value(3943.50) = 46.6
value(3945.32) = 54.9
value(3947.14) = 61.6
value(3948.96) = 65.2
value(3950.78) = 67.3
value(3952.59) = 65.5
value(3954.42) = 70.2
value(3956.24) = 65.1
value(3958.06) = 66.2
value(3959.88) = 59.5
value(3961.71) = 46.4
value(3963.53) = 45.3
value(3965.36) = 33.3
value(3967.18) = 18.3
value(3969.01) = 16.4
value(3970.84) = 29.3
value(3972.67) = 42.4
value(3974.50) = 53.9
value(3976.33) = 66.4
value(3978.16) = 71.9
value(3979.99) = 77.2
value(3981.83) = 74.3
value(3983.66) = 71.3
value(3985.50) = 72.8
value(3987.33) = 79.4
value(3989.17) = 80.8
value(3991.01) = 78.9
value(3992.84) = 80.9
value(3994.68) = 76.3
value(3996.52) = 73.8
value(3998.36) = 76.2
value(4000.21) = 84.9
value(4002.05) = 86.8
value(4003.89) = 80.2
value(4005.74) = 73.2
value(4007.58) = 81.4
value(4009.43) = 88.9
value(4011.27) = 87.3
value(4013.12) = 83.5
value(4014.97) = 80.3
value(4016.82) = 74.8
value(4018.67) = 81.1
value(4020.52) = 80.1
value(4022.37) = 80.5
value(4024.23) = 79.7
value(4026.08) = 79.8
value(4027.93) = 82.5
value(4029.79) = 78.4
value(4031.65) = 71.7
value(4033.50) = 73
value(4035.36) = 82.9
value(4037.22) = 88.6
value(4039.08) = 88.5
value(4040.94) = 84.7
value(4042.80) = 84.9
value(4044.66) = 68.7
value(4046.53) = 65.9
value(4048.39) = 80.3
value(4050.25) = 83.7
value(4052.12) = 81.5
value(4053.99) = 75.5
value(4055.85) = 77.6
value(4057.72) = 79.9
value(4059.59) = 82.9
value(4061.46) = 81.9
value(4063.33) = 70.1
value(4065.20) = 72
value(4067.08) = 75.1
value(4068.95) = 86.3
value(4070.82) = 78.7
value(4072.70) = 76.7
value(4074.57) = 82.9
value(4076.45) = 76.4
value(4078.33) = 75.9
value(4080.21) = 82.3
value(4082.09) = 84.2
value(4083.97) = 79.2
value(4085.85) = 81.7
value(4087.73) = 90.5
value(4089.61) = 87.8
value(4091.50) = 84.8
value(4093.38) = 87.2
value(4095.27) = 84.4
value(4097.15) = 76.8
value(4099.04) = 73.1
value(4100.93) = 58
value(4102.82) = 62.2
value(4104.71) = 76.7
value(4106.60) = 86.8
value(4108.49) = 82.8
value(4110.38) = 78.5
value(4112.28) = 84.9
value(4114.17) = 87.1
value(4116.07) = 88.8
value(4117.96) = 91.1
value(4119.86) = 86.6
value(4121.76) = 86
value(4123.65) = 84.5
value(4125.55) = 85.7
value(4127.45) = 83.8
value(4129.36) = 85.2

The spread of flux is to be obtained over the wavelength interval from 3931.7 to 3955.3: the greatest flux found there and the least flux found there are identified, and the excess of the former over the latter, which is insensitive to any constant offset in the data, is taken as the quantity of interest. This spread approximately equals 54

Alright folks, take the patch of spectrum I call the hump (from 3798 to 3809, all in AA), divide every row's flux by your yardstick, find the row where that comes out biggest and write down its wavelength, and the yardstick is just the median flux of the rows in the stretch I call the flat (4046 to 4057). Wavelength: 3807.87 AA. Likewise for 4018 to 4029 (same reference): 4027.93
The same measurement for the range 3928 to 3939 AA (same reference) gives 3938.06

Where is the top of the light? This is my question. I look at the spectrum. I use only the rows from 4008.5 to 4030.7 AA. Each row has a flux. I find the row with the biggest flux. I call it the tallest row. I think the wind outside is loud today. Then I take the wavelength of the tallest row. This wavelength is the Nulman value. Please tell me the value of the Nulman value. 4009.43 AA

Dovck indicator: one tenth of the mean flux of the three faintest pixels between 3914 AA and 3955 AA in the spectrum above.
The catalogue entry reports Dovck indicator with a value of 2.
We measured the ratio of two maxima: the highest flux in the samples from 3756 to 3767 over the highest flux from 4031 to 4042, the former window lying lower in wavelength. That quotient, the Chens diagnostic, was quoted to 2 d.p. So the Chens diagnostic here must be 0.73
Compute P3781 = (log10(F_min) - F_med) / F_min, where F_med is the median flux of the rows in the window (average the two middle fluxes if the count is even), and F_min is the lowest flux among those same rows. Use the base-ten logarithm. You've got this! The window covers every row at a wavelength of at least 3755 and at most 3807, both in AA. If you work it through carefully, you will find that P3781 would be -1.29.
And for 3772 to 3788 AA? -1.14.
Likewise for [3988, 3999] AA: -1.03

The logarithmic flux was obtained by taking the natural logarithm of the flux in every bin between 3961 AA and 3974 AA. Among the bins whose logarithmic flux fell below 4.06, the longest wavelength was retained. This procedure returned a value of 3972.67 AA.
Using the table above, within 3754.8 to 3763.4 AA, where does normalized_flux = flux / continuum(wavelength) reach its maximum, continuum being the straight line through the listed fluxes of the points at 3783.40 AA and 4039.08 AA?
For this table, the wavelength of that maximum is 3755.63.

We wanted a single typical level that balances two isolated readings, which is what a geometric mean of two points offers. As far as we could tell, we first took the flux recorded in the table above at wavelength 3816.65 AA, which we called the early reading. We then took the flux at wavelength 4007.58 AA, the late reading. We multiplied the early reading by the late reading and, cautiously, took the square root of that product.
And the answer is 71.7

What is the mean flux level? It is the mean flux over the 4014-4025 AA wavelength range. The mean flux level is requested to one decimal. 79.4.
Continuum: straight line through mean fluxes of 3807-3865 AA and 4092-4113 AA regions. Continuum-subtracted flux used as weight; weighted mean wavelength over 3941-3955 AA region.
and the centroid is 3941.7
